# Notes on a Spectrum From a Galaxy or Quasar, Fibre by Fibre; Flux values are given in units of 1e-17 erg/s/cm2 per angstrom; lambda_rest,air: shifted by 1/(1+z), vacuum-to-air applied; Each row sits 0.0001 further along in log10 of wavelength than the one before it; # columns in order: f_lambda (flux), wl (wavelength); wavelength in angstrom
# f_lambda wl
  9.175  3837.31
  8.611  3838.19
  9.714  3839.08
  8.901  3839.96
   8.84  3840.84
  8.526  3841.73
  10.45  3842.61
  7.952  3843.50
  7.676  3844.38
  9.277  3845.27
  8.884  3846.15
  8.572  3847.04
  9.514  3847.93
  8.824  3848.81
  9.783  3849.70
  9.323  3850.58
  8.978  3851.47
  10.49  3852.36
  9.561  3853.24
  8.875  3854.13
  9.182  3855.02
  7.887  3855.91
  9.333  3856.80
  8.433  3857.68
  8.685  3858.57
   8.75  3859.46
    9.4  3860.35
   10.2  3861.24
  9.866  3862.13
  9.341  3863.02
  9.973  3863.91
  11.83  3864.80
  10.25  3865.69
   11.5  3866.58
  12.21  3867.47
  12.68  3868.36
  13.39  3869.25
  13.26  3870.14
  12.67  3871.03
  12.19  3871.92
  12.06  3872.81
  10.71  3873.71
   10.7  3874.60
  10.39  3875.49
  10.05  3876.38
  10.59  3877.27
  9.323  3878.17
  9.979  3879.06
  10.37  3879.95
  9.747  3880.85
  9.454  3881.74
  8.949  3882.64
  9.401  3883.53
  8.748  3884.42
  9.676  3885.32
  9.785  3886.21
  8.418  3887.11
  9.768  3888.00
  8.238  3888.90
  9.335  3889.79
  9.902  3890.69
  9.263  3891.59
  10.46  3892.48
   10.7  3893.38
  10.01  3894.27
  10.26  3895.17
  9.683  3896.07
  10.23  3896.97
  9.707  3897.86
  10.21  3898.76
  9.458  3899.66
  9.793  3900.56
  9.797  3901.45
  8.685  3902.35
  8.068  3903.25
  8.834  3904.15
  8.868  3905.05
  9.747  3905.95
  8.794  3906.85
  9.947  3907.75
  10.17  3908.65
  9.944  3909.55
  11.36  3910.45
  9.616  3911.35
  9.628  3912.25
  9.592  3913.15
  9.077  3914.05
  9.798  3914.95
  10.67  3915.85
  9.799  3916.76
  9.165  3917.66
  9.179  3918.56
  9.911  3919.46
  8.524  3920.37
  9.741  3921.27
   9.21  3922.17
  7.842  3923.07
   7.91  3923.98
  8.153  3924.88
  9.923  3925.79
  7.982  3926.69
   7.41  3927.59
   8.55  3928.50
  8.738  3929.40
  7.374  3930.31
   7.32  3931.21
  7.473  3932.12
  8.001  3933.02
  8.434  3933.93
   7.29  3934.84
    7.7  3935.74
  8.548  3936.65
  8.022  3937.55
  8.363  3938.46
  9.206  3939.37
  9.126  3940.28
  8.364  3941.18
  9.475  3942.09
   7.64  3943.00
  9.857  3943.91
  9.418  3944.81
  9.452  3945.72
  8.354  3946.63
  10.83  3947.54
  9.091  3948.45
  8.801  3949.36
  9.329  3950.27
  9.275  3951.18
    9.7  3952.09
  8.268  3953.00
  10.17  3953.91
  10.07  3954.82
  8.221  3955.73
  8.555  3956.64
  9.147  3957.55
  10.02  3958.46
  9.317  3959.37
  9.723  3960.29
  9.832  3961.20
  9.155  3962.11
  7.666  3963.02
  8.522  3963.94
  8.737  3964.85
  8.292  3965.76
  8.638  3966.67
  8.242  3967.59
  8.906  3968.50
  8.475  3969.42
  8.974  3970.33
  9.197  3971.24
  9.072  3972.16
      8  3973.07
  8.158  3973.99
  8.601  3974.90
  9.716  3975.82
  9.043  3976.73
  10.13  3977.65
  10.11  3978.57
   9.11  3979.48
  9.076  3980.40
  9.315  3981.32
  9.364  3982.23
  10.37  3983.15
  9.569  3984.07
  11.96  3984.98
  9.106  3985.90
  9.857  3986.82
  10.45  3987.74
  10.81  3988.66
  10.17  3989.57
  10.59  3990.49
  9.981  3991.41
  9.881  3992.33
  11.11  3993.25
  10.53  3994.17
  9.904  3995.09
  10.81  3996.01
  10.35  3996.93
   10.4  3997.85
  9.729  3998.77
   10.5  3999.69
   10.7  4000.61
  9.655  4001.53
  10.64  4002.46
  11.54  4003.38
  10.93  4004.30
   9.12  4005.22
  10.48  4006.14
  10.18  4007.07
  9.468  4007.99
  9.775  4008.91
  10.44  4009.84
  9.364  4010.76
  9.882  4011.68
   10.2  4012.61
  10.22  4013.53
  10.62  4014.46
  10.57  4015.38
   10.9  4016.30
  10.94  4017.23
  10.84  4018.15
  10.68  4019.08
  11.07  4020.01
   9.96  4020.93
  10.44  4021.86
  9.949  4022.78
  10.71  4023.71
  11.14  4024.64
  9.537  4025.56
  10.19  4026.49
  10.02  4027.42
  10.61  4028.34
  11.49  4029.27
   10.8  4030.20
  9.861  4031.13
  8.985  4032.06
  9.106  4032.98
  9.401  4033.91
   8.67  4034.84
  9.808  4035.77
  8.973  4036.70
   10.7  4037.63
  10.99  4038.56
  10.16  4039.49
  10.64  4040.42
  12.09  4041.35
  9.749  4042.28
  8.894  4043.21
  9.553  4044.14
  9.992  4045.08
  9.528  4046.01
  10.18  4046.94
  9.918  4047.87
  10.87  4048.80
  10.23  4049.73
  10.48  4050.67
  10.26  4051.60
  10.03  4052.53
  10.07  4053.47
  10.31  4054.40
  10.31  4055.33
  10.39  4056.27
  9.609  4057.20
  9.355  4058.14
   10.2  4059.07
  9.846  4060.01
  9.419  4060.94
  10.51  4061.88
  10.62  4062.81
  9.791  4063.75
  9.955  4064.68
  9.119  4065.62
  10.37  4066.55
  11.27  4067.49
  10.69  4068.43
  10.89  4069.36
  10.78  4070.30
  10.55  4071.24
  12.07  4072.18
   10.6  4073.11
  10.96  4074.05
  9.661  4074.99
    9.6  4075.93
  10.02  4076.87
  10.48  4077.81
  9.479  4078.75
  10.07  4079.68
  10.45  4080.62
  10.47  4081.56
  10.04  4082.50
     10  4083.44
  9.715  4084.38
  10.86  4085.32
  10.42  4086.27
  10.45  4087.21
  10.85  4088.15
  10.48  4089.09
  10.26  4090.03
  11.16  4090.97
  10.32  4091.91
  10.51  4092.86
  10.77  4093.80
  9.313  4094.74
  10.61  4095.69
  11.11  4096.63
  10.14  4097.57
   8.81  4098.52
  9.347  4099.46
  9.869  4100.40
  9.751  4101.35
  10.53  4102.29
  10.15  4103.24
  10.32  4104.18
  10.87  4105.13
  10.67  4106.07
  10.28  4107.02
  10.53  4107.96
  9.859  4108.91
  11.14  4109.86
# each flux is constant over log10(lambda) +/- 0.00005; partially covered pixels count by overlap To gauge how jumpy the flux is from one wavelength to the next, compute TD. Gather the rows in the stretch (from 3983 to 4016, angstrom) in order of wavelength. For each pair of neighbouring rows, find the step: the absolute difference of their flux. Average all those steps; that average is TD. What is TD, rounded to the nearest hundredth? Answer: 0.75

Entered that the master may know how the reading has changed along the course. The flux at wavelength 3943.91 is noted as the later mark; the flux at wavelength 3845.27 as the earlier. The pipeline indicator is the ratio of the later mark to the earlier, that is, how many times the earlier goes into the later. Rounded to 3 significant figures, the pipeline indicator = 1.06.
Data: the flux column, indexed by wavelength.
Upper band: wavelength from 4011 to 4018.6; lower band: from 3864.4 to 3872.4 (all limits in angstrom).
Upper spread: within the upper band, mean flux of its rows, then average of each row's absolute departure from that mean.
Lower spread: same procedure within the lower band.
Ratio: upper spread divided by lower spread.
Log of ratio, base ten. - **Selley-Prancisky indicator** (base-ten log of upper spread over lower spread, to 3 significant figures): -0.342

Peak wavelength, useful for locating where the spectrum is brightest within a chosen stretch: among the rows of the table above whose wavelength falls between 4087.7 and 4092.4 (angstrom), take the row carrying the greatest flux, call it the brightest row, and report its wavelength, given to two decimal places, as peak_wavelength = 4090.97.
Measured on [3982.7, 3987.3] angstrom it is 3984.98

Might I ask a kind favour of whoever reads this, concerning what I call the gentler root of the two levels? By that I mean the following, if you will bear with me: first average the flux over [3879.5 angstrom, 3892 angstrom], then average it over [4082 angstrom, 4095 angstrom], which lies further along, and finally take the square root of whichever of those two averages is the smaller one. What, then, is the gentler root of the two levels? 3.06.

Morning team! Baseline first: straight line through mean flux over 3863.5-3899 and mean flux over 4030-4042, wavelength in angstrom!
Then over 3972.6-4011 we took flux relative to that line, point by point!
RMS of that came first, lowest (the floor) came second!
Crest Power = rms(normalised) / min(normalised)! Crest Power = 1.26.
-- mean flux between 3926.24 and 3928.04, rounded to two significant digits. 7.7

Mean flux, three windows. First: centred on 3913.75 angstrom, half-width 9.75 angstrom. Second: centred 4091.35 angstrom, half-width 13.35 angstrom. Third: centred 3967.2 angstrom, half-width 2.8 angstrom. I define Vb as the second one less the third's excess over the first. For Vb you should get 11.2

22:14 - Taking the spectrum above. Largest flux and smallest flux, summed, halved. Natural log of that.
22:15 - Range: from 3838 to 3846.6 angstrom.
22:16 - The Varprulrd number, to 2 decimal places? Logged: 2.20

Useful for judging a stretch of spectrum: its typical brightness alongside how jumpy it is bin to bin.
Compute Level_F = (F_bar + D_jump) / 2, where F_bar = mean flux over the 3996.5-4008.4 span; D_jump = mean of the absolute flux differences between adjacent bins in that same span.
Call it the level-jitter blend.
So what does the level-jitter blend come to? 5.5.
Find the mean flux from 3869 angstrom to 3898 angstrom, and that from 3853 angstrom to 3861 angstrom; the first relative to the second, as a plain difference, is 1.3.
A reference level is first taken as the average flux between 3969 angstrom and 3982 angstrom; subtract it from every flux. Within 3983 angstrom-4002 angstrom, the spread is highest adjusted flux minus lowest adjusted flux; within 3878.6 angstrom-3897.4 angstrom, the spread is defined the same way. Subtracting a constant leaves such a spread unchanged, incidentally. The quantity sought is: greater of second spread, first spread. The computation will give 2.9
